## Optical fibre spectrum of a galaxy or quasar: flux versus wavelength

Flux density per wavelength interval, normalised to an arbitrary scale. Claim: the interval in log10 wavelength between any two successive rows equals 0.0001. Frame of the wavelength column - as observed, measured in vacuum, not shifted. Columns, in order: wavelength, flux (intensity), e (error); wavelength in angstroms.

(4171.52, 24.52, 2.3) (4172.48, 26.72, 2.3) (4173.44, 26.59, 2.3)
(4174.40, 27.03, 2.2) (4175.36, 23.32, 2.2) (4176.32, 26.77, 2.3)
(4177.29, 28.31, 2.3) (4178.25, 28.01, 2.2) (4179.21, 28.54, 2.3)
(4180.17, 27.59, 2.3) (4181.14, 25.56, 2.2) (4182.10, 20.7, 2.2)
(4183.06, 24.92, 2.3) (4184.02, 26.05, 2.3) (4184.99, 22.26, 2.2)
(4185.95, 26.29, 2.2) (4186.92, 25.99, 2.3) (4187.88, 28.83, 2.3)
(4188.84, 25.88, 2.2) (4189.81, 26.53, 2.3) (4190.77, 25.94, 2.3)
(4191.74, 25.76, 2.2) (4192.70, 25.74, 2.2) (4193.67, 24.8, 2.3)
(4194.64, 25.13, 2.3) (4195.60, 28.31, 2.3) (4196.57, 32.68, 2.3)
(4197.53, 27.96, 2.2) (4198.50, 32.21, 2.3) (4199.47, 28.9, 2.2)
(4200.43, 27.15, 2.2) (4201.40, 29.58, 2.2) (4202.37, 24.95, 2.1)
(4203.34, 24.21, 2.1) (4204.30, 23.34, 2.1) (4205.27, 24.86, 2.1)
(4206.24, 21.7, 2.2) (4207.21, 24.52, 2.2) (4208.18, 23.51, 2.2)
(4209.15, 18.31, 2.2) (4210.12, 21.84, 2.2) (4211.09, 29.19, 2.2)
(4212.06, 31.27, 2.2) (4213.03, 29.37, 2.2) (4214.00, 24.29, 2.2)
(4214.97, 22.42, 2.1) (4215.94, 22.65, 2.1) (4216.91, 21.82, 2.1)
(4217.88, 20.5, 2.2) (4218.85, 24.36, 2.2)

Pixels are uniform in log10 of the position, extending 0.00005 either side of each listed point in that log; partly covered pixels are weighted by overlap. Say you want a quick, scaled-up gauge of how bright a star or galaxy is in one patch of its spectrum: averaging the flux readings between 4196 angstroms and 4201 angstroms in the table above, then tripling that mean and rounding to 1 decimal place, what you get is 89.3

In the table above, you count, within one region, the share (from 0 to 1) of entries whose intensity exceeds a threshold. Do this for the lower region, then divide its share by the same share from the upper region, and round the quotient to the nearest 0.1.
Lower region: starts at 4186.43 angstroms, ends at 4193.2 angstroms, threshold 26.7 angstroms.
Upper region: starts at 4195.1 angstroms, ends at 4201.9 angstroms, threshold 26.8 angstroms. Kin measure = 0.1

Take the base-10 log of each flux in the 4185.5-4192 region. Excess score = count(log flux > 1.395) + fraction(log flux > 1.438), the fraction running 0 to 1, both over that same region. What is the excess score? 7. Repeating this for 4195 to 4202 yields 8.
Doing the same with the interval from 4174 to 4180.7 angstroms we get 7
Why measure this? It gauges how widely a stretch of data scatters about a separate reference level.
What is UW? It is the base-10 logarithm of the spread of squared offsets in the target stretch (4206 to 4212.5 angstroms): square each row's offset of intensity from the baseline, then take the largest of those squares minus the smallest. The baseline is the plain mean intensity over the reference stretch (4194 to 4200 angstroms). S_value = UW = 2.1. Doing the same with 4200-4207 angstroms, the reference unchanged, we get 1.7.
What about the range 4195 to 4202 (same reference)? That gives 1.1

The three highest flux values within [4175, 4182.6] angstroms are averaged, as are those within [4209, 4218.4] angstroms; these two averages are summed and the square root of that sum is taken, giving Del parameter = 7.6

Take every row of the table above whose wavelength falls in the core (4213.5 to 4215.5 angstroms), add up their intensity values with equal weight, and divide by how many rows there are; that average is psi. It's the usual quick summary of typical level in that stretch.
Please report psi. 23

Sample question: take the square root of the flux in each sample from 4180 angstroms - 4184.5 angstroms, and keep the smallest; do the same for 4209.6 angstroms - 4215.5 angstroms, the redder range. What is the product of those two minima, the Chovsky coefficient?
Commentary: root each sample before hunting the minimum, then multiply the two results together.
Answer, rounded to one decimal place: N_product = 21.3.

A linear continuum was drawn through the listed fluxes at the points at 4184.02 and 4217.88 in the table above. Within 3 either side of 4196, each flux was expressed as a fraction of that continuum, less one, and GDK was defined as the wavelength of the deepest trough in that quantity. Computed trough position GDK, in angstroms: 4193.67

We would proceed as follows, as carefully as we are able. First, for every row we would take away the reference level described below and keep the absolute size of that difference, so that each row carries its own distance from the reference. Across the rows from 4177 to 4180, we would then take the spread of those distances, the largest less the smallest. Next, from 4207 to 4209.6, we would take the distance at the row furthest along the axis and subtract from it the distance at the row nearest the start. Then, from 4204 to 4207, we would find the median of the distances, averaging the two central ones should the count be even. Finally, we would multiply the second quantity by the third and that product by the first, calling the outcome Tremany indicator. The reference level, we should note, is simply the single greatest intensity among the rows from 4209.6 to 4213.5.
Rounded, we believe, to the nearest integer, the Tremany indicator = 26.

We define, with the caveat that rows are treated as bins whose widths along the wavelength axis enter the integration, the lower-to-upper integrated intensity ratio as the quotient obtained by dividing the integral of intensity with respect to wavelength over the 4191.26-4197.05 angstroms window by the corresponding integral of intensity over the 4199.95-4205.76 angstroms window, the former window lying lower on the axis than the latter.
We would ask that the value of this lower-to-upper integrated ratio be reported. 1.05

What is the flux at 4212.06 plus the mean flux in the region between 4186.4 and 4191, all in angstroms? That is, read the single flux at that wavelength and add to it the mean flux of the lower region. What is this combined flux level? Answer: 58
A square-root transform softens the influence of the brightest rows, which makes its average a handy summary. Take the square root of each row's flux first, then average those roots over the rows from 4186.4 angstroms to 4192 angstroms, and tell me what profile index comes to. 5.15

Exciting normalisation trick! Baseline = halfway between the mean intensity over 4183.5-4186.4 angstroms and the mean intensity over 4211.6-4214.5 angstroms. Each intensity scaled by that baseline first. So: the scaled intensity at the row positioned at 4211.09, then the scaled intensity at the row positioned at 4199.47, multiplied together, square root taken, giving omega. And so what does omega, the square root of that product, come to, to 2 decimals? 1.09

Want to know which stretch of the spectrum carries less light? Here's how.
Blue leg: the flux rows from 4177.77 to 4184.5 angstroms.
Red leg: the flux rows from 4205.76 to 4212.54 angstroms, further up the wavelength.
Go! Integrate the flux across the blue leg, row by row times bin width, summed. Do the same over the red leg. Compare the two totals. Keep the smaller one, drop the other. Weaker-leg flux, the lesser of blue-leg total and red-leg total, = 165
